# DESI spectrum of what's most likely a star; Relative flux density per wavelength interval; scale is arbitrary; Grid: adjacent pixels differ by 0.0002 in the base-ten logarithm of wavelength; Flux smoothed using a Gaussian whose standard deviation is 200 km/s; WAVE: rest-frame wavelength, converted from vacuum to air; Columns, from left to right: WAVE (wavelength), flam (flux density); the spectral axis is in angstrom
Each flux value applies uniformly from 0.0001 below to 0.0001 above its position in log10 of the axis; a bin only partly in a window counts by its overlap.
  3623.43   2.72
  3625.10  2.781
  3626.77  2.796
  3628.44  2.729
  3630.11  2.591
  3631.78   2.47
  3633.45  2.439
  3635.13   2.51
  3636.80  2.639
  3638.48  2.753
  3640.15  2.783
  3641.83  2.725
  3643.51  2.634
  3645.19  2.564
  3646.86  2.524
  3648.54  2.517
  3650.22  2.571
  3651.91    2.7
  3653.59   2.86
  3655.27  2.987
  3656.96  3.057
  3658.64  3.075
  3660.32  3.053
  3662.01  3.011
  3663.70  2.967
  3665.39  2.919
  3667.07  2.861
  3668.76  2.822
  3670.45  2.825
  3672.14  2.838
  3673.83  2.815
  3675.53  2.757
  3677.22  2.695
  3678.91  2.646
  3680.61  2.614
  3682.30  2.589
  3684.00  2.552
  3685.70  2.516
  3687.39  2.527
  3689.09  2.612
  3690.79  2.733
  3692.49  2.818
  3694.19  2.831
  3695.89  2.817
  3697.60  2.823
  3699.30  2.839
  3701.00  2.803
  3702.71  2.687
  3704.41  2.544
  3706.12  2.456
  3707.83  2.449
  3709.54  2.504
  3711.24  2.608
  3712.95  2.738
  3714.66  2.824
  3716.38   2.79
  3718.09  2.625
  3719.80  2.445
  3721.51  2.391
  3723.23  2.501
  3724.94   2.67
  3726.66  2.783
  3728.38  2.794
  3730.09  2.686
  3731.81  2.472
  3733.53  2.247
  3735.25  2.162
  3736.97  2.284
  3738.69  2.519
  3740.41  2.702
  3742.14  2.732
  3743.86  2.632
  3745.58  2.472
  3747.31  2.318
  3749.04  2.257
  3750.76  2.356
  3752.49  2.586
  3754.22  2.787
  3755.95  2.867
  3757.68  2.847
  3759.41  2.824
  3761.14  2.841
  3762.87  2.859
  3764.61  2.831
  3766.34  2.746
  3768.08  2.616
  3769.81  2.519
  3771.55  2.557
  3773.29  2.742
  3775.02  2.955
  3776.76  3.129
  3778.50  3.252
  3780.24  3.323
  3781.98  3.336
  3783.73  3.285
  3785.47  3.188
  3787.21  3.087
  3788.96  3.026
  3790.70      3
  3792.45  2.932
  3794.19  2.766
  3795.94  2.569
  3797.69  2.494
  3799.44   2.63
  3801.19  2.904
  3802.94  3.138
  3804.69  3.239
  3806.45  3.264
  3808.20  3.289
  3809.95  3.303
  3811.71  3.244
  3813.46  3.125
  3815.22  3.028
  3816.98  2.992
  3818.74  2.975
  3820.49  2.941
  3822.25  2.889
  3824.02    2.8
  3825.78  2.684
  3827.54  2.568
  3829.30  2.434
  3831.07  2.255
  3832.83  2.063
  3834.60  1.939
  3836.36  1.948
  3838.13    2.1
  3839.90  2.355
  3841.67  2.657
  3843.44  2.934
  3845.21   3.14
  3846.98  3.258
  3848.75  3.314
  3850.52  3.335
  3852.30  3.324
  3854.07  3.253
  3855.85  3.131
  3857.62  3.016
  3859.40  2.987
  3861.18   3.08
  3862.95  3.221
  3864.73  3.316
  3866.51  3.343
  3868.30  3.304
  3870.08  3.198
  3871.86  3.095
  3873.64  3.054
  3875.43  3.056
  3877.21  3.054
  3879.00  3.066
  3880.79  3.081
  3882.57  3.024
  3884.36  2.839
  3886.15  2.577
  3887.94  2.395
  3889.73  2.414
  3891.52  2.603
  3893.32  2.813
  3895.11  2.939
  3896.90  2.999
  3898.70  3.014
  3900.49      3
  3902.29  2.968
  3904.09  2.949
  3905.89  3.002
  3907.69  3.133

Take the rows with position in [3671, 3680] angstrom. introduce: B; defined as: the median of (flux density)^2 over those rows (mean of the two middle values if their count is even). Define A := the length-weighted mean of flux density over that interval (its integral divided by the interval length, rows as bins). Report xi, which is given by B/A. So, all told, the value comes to 2.8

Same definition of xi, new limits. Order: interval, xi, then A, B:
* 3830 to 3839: 2.1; 2.07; 4.3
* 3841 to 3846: 3.0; 2.92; 8.6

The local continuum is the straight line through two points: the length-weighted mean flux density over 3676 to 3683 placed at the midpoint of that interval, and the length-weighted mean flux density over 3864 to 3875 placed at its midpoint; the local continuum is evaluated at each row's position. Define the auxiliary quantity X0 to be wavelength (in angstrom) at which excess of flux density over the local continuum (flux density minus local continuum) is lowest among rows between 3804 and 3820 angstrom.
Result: 3818.74 angstrom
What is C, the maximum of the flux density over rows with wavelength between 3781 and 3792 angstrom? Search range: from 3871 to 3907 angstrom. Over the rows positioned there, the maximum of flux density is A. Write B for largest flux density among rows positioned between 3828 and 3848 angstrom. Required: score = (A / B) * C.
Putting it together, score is 3.17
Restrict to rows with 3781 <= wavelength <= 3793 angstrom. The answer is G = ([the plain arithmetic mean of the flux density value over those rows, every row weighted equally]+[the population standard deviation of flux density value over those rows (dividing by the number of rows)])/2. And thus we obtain 1.63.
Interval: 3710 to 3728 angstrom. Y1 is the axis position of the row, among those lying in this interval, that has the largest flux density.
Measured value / 3714.66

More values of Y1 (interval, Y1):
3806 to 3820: 3809.95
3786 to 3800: 3787.21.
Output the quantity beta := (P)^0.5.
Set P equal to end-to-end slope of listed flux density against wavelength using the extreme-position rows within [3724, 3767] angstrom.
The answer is 0.043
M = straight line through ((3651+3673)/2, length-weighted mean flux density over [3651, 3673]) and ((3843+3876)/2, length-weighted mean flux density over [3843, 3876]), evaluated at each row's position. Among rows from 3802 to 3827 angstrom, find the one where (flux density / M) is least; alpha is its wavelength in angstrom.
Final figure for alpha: 3825.78 angstrom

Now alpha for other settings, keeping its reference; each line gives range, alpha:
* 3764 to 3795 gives 3769.81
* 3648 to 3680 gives 3648.54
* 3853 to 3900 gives 3887.94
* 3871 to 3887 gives 3886.15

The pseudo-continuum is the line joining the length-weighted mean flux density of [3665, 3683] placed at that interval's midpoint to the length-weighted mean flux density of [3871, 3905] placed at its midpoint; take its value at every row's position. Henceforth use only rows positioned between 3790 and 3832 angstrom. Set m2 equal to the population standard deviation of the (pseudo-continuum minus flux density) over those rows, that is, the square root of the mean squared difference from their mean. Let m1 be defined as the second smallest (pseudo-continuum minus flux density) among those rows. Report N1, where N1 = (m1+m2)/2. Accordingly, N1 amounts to -0.08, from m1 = -0.45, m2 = 0.290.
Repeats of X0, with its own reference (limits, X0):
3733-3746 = 3735.25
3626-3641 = 3633.45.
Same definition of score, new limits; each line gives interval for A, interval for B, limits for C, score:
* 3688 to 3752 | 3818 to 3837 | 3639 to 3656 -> 2.85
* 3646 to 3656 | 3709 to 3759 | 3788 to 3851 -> 3.47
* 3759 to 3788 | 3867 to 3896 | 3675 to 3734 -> 2.87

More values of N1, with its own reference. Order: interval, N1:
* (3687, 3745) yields 0.06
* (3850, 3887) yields -0.14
